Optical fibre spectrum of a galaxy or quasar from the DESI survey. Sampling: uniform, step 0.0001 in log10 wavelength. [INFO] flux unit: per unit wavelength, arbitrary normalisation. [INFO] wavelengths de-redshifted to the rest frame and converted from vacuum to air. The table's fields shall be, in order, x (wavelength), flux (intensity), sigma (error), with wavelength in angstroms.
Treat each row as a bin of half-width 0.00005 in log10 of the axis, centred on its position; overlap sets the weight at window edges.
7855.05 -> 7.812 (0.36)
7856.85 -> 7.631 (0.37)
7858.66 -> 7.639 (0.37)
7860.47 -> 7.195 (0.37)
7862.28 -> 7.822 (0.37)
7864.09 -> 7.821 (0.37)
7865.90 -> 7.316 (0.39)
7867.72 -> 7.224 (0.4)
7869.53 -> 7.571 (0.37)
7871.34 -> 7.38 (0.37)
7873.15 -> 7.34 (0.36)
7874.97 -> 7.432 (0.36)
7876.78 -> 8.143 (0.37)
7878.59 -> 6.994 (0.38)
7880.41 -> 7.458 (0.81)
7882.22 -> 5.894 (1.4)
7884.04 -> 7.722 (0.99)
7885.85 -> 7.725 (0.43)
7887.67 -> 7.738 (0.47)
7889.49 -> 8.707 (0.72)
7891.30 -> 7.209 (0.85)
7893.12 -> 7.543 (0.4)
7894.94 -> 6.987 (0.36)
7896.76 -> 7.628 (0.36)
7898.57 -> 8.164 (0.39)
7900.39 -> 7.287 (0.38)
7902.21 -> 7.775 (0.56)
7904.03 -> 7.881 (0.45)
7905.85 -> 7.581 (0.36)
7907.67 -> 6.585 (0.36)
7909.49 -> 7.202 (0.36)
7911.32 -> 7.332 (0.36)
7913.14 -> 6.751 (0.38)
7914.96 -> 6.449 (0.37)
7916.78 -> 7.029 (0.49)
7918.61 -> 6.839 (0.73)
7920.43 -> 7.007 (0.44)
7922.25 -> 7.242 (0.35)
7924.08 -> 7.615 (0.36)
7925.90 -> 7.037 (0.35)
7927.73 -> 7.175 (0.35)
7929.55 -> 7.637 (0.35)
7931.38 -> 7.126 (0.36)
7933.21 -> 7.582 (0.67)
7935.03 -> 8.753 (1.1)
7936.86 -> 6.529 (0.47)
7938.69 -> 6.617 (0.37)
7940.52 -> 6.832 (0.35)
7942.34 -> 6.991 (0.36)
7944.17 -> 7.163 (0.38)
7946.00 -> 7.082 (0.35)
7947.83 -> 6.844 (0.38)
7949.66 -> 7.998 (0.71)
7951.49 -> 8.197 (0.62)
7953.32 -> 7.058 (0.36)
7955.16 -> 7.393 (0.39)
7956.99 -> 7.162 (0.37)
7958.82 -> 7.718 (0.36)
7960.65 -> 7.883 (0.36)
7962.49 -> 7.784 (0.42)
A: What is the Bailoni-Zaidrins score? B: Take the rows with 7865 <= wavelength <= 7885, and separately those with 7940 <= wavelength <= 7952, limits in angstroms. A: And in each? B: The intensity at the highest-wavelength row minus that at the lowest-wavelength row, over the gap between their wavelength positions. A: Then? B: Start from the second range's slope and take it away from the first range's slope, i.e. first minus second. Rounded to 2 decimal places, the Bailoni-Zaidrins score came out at -0.10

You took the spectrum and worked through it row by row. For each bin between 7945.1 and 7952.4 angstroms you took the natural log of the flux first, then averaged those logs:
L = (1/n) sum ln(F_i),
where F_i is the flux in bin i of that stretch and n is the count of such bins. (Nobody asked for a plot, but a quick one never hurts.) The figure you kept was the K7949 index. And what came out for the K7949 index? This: 2.016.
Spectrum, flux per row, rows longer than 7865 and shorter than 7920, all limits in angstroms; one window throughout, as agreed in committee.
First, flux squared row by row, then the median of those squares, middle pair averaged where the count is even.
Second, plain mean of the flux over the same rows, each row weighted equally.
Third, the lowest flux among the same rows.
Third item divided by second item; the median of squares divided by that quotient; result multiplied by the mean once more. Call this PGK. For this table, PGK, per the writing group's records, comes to 498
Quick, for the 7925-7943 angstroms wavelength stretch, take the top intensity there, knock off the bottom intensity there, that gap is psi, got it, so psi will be 2.2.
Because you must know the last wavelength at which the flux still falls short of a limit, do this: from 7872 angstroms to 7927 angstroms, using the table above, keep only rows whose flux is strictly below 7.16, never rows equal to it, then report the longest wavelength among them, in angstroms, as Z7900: 7925.90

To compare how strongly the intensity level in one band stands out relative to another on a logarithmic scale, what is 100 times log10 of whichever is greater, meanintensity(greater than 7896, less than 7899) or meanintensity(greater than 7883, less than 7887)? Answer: 89.7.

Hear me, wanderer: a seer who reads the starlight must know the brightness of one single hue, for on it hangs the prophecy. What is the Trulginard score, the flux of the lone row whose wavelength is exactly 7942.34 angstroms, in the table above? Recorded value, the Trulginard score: 6.991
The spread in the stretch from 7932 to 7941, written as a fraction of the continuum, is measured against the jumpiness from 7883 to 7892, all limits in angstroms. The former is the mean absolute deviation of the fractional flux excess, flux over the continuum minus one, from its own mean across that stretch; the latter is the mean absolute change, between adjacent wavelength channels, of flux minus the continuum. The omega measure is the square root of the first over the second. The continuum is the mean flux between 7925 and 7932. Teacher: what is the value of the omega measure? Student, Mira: 0.40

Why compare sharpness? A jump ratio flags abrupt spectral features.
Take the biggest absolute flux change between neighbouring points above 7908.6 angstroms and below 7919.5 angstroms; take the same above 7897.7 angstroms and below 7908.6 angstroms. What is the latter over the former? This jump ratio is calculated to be 1.7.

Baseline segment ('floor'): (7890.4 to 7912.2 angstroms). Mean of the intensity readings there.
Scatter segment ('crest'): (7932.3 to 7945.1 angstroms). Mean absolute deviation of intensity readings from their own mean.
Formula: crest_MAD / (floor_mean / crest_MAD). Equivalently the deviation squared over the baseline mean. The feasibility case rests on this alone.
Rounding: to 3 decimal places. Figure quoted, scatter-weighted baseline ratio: 0.040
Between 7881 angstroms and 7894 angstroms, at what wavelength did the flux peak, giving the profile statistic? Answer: 7889.49 angstroms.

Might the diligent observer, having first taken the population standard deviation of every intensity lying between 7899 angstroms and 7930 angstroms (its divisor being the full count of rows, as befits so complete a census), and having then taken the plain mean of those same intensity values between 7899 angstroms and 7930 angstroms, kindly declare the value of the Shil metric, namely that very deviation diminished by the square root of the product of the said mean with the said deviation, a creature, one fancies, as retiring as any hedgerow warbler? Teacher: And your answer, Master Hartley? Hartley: -1.30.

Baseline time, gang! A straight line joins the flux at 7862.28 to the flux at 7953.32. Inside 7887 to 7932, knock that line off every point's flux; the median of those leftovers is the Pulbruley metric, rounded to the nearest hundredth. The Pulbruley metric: -0.10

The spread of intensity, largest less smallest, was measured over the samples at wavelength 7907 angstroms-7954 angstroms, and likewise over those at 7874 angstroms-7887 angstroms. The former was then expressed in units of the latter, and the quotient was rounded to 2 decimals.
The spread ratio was 1.02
